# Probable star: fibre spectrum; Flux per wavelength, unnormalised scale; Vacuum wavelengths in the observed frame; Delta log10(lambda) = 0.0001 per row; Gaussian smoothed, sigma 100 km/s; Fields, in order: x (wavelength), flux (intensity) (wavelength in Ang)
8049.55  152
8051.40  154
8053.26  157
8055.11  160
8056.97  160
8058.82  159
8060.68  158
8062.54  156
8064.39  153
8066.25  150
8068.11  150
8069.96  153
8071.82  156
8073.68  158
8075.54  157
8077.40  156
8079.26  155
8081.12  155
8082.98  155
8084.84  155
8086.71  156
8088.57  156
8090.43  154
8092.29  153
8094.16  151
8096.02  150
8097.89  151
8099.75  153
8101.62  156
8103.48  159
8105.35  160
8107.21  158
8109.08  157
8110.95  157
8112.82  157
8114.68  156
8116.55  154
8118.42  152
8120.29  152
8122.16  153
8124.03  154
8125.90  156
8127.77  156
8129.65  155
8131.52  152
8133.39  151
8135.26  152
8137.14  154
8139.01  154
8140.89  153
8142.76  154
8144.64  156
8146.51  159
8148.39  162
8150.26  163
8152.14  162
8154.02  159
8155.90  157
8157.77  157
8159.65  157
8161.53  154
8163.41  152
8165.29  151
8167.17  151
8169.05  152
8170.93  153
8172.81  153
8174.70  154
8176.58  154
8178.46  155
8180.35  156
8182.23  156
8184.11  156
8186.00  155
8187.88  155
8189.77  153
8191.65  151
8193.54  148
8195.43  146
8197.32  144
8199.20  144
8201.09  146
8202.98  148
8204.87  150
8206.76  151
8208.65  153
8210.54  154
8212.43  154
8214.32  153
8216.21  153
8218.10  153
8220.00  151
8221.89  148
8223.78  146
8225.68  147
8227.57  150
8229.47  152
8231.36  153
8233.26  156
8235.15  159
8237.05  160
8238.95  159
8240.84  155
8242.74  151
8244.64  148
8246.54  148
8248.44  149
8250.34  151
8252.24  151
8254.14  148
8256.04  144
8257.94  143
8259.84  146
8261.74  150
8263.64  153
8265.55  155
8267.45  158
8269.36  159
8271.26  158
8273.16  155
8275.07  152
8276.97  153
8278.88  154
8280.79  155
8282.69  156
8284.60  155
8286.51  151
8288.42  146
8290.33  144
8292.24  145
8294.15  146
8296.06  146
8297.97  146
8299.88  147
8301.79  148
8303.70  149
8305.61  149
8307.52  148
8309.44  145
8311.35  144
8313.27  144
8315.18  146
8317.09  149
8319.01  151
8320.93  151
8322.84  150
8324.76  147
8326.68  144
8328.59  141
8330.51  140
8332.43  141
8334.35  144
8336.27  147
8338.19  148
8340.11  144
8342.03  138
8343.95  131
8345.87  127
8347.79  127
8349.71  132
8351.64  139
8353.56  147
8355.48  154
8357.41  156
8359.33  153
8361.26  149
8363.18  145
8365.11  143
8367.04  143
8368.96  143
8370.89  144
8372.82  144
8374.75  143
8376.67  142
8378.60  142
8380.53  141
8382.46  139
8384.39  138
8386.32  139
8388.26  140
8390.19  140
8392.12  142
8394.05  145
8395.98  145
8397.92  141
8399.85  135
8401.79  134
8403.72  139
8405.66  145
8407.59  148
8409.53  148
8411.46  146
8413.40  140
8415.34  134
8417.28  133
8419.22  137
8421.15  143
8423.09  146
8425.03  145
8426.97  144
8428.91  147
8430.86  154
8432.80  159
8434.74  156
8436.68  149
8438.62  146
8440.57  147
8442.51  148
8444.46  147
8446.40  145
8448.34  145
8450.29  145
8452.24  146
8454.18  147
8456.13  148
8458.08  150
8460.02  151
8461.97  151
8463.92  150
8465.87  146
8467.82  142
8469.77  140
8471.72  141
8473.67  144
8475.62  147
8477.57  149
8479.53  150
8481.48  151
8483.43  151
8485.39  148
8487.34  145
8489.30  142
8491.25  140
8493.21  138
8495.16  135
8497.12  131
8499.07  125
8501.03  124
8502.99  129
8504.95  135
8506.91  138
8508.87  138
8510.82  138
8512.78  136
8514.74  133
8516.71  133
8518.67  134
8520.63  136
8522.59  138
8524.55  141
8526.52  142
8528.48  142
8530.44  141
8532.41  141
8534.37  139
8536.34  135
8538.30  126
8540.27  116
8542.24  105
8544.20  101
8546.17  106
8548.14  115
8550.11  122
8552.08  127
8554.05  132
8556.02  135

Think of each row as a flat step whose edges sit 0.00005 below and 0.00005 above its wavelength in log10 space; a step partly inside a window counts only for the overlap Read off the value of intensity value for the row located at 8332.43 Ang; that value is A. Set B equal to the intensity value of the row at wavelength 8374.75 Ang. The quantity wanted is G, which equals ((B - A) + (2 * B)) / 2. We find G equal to 144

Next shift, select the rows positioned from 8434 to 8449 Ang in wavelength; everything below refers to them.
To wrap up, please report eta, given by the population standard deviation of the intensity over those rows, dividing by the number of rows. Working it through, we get 3.3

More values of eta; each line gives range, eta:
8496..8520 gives 4.6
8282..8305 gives 3.7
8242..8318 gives 4.3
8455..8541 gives 8.1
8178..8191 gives 1.0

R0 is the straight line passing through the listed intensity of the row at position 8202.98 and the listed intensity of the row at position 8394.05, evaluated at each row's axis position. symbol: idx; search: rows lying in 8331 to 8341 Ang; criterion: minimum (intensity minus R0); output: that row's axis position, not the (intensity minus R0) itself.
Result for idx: 8332.43 Ang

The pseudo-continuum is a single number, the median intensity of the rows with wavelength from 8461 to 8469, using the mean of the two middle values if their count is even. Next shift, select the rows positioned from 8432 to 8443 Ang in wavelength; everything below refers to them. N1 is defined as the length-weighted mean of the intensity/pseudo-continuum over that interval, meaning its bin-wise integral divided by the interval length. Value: 1.02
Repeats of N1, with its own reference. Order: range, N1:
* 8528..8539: 0.93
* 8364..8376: 0.97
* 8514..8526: 0.92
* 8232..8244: 1.06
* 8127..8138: 1.04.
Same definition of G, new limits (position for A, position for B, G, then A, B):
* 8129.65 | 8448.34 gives 140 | 155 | 145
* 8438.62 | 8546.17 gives 86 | 146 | 106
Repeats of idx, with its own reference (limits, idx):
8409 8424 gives 8417.28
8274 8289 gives 8288.42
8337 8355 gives 8345.87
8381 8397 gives 8384.39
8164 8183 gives 8165.29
